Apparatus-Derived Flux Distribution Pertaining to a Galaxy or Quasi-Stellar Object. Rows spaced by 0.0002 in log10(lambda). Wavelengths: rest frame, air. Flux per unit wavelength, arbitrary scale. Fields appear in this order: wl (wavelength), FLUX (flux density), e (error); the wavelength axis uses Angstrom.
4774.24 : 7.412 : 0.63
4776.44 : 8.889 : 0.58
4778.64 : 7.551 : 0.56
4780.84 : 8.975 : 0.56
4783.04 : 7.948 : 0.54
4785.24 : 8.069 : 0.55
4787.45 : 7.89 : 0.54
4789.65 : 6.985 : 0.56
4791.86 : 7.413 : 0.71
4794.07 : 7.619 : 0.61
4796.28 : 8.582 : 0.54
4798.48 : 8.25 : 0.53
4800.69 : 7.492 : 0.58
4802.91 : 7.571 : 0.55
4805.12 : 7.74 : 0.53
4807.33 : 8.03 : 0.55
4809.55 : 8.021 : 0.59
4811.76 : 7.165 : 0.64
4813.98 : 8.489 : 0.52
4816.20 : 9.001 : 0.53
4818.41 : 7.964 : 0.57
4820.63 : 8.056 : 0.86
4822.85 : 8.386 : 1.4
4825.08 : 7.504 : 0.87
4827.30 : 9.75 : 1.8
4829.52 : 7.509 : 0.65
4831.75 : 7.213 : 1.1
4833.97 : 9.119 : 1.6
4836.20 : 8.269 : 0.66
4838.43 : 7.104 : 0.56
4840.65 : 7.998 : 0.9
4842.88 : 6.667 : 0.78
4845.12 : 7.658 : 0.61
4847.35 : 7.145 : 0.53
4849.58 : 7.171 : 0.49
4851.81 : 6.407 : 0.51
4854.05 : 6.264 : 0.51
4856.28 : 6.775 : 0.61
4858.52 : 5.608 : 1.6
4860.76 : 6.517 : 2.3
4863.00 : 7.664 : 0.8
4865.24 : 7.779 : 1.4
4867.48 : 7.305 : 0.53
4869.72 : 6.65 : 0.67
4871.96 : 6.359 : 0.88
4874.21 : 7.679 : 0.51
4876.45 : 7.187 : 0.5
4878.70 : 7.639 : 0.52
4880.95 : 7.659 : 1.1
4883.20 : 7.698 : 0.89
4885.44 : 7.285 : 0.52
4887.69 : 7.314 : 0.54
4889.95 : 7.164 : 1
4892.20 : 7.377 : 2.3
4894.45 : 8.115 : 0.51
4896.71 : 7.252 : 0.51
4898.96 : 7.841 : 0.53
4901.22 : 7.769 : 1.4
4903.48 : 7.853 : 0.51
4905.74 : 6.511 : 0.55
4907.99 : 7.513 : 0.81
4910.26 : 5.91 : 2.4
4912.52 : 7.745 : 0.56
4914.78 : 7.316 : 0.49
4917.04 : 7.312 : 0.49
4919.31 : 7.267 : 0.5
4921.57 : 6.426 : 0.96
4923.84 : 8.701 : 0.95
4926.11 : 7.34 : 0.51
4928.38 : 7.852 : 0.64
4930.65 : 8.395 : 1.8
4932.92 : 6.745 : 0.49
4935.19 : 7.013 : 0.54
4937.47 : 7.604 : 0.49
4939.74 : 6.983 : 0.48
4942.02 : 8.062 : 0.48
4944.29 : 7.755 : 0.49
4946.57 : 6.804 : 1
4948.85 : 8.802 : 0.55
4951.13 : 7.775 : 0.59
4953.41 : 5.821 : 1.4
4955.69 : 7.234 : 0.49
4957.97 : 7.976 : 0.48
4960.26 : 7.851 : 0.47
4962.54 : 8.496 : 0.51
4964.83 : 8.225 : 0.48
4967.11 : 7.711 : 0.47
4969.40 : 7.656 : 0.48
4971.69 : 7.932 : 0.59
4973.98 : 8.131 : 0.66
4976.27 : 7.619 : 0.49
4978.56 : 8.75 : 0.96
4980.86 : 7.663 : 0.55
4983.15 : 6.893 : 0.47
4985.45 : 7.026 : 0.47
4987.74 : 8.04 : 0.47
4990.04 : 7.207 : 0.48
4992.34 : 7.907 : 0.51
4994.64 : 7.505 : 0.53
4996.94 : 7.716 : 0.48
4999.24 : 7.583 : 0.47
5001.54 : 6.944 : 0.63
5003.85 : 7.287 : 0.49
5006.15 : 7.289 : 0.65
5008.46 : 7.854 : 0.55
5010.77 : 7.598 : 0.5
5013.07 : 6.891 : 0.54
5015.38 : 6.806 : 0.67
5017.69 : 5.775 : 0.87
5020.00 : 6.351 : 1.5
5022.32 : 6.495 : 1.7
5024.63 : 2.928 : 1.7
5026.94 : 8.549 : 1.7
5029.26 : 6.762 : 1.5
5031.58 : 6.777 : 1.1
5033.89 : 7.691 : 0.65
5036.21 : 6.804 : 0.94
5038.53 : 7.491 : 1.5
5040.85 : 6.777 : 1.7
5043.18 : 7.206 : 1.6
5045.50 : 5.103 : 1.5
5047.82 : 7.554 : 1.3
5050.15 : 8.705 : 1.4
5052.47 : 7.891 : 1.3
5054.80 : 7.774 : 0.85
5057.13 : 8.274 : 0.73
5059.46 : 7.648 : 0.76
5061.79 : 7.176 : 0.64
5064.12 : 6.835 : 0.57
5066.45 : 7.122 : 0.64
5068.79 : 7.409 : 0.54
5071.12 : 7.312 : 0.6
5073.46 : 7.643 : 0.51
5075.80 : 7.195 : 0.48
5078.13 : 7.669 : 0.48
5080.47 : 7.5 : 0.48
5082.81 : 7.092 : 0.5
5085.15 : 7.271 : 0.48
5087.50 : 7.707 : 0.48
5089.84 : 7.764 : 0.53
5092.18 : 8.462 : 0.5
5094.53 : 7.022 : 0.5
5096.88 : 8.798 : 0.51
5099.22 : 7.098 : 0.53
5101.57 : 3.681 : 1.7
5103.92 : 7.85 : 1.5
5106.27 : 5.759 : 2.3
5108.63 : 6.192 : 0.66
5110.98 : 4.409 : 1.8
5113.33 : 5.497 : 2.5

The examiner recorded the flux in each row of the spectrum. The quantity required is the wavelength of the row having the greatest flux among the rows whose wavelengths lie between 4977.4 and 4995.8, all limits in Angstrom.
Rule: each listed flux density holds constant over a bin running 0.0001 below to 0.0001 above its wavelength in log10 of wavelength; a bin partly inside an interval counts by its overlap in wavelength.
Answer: 4978.56 Angstrom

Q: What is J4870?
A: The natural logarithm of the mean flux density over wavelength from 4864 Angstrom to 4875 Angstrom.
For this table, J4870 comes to 1.97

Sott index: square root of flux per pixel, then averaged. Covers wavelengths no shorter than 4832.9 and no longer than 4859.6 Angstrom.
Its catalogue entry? 2.67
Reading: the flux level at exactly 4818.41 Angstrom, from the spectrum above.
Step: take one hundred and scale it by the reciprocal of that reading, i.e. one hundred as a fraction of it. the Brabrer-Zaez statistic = 12.6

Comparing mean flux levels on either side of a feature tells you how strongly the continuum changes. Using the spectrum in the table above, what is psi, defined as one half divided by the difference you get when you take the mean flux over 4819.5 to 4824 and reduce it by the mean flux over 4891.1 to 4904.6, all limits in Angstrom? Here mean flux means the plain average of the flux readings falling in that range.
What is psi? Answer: 1.0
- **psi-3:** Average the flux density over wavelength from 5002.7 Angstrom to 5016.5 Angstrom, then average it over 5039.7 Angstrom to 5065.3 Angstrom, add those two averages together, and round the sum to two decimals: 14.65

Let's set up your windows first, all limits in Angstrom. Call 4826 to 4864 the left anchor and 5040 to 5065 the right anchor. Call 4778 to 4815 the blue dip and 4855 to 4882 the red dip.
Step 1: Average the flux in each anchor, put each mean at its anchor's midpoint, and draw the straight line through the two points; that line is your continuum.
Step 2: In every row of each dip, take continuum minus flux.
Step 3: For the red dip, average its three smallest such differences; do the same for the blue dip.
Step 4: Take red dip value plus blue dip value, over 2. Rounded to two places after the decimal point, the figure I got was -0.85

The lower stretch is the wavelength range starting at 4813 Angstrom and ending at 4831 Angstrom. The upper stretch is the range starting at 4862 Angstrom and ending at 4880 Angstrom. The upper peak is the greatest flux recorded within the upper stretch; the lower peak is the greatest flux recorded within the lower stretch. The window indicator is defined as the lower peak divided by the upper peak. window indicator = 1.25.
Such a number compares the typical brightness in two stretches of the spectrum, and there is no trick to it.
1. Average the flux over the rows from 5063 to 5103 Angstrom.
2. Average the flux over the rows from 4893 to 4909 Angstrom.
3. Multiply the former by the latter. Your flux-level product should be 54.9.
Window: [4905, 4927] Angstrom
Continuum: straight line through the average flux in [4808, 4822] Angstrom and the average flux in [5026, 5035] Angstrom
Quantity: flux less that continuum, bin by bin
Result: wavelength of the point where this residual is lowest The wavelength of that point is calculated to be 4910.26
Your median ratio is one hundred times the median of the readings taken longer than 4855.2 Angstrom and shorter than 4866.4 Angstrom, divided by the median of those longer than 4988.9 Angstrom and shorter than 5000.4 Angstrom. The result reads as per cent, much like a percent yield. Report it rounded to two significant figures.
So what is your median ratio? 89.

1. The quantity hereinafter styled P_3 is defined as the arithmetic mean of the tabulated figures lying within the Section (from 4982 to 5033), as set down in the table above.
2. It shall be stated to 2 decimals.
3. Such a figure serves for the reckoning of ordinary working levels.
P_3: 7.01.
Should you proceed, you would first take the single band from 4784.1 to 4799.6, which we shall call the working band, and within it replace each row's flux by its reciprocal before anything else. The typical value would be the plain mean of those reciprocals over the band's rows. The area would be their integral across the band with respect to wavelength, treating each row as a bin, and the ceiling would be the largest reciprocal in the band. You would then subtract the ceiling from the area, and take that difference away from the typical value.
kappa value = -1.7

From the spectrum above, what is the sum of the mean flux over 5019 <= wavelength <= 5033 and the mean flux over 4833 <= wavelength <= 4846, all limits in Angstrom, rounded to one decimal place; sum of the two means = 14.1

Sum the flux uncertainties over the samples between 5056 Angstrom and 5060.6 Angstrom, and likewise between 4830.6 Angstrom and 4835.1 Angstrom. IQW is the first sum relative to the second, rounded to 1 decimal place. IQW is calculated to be 0.6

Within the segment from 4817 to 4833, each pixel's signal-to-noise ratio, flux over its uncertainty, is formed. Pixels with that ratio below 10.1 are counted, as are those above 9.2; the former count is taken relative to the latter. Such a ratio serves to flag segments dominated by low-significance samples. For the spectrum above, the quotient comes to 1.7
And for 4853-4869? 1.0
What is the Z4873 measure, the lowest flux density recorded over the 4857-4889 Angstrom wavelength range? 5.608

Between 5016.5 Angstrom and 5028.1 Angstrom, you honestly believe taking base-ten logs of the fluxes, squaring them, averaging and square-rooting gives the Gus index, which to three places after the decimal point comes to 0.771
